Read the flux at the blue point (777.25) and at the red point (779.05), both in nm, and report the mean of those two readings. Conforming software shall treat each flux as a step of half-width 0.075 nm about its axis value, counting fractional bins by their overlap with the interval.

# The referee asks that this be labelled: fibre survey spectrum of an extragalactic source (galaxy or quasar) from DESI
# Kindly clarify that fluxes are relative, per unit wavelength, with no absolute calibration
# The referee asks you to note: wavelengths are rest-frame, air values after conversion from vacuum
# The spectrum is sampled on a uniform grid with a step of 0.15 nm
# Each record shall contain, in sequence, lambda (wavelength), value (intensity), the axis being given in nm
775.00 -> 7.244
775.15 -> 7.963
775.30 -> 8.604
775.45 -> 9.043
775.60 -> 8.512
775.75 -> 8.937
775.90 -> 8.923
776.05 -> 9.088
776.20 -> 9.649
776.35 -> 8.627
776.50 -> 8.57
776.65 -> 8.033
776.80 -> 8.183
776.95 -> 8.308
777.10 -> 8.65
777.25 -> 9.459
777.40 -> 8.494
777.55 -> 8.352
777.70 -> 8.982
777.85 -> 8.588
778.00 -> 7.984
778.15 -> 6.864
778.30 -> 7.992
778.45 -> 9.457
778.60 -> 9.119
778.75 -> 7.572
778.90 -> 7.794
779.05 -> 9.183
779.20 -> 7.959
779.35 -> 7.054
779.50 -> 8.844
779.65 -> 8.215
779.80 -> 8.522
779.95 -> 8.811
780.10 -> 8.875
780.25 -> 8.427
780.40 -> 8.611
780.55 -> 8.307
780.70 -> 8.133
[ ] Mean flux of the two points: 9.32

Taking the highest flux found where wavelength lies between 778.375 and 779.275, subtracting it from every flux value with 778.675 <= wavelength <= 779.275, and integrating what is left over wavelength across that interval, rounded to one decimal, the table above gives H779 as -0.8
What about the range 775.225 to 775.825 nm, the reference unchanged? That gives -0.4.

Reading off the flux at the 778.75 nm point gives 7.572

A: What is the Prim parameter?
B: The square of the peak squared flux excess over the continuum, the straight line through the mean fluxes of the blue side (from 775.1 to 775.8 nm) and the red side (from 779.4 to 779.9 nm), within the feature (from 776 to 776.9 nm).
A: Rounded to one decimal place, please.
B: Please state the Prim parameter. 1.2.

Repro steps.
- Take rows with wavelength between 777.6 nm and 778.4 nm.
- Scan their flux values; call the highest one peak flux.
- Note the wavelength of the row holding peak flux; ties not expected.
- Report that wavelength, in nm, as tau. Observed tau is 777.70 nm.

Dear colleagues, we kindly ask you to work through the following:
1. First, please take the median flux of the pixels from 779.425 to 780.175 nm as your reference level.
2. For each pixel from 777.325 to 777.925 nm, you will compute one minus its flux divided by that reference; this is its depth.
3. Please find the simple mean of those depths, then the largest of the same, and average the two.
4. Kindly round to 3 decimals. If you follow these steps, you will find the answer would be 0.038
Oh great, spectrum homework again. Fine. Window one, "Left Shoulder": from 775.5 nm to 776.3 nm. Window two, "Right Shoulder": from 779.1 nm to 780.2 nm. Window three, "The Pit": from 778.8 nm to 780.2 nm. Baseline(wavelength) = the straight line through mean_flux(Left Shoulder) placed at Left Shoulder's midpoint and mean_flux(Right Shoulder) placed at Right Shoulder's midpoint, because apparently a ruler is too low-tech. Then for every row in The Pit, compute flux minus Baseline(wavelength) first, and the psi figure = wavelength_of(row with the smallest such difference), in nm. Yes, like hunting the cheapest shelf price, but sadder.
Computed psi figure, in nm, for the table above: 779.35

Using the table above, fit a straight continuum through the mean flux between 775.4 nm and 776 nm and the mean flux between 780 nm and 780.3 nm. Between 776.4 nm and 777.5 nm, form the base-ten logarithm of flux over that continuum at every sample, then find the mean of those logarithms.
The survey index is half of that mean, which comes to -0.007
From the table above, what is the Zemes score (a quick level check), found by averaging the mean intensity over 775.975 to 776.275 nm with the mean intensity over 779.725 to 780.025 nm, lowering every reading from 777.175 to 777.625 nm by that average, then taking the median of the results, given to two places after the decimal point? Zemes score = -0.52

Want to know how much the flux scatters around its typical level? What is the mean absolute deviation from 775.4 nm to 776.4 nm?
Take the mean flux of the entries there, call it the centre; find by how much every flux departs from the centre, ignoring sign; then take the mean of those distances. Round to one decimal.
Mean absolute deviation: 0.2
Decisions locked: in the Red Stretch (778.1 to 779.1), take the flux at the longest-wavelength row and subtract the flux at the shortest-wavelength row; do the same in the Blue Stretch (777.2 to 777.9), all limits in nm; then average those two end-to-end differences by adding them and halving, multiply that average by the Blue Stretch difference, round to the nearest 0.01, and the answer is -0.63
